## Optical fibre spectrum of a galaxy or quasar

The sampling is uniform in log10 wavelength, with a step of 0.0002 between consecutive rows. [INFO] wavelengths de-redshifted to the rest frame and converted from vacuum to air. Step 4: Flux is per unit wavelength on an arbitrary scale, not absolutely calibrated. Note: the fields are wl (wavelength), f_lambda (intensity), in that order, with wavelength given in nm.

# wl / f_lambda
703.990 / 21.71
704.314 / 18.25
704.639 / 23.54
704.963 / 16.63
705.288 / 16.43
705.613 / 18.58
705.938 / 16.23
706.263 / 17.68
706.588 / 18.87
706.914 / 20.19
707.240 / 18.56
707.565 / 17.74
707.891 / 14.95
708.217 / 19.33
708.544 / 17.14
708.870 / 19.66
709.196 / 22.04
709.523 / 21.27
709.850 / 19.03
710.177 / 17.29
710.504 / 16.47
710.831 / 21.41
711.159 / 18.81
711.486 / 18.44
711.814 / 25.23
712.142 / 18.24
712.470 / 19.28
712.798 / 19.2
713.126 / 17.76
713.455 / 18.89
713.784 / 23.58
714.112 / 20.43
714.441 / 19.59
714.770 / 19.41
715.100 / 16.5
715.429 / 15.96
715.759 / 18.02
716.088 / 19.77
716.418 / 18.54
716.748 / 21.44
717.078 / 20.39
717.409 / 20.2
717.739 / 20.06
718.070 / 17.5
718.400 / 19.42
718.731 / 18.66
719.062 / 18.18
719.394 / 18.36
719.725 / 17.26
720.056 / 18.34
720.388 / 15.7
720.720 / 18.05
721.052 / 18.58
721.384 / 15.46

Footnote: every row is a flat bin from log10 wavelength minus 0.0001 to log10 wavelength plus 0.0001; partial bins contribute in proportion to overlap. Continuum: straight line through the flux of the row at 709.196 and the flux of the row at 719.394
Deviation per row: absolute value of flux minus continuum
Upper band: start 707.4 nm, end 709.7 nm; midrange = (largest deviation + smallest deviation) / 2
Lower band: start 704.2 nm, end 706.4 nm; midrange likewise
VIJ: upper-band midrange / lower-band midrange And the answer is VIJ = 1.1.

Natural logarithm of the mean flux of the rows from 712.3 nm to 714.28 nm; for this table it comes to 2.99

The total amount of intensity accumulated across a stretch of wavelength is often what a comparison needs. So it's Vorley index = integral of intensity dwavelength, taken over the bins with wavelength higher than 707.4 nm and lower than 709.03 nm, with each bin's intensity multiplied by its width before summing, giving 29.0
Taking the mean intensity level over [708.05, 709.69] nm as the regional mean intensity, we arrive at 19.9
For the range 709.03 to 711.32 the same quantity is 19.5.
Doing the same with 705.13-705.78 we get 17.5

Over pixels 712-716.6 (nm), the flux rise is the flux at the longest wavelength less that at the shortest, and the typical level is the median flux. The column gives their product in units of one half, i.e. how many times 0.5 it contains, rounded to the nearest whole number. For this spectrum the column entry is 11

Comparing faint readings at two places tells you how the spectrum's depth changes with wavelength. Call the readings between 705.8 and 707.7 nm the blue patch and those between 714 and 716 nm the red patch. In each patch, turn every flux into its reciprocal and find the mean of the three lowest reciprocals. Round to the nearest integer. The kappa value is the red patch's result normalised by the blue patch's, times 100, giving 97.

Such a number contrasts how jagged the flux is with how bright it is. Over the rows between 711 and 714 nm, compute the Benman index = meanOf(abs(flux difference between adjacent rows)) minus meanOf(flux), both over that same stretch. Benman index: -17.1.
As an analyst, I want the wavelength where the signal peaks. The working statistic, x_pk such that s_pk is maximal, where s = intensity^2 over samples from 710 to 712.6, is 711.814 nm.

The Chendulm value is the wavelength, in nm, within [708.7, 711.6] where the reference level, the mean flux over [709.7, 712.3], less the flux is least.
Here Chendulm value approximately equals 709.196 nm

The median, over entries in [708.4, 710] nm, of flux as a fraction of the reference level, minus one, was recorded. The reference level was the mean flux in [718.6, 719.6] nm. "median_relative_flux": 0.07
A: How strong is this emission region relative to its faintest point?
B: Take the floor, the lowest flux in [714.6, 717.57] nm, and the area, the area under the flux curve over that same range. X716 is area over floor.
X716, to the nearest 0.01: 3.52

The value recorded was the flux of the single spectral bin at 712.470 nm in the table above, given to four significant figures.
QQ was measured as 19.28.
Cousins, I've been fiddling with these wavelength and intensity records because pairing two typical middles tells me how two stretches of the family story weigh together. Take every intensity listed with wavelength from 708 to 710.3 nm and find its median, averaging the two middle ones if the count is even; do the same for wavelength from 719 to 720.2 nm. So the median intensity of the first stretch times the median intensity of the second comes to 353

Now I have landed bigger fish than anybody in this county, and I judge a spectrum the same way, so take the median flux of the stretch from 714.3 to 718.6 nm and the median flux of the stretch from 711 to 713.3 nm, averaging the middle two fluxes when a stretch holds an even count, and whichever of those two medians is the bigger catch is 19.4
